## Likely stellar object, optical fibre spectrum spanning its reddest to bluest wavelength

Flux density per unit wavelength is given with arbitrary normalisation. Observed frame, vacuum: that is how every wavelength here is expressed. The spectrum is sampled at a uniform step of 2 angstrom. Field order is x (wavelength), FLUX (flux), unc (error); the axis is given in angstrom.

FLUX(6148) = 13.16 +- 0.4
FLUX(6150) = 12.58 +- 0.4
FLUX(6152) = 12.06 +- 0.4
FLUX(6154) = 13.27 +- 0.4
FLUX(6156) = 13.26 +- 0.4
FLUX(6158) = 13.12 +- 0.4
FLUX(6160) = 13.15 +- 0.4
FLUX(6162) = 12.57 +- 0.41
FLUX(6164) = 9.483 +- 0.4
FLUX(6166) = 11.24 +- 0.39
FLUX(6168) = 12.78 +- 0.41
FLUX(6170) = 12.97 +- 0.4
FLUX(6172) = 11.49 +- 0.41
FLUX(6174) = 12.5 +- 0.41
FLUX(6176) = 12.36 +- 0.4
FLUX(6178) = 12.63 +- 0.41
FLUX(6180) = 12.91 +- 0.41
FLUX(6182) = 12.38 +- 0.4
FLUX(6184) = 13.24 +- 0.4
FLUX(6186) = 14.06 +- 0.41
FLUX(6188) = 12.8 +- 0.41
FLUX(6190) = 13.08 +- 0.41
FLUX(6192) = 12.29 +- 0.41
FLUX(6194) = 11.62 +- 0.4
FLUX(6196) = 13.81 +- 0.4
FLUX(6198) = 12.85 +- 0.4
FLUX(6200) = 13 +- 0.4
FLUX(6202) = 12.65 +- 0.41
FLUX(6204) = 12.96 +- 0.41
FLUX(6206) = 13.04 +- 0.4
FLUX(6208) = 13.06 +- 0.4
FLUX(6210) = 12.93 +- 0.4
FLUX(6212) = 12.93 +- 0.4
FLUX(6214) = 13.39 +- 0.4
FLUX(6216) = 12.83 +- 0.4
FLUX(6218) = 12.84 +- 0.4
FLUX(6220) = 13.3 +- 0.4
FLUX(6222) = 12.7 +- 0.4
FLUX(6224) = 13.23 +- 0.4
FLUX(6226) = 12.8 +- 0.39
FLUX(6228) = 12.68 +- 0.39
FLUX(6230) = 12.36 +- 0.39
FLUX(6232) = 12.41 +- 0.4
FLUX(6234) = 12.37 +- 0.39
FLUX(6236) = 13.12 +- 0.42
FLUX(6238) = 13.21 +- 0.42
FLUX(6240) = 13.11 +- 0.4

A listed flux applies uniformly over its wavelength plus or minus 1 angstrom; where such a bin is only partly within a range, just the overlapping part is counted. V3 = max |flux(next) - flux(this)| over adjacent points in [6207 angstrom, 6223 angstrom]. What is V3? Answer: 0.60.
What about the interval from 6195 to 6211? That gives 0.96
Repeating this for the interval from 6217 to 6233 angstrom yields 0.60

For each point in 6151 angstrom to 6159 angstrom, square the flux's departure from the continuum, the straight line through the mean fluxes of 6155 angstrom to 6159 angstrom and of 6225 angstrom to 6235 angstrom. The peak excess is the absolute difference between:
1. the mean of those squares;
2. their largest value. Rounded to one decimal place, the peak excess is 1.0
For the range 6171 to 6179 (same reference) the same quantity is 1.6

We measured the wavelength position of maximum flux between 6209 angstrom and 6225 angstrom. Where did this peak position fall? 6214 angstrom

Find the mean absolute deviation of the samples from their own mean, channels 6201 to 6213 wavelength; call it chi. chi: 0.09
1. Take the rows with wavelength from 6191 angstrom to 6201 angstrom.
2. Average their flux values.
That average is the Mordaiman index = 12.7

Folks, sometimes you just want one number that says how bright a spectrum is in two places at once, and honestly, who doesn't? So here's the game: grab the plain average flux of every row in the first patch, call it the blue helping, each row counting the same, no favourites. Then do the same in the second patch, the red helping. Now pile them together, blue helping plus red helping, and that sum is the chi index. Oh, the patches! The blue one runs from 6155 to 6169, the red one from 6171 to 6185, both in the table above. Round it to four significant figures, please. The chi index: 24.73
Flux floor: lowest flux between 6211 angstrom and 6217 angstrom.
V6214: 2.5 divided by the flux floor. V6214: 0.1949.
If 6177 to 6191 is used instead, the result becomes 0.2019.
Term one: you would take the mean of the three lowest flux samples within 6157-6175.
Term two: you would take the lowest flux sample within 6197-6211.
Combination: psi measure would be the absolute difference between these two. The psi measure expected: 1.9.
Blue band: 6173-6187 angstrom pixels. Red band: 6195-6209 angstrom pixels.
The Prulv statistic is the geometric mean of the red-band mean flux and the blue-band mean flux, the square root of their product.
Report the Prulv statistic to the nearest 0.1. 13.0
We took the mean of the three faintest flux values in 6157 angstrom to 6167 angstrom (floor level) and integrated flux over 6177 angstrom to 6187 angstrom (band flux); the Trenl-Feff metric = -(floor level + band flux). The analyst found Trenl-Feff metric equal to -142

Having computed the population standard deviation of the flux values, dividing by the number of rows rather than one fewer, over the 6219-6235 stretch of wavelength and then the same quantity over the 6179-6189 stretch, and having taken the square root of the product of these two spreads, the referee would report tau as 0.44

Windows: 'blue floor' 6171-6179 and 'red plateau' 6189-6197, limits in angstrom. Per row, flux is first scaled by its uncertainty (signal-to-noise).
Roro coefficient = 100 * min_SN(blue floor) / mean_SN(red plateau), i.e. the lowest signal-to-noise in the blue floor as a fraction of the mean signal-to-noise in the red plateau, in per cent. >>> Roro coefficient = 89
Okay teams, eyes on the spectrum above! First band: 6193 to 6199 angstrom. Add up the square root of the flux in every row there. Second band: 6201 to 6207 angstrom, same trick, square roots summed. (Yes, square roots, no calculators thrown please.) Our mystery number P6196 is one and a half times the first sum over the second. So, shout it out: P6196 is 1.49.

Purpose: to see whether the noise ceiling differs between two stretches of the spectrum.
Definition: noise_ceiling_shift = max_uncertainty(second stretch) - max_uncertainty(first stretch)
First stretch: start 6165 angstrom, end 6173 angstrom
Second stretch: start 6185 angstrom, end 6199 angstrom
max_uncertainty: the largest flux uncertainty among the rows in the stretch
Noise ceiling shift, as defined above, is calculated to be 0.000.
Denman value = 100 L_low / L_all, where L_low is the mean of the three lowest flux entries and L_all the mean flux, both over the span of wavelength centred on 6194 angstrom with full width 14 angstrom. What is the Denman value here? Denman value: 95.8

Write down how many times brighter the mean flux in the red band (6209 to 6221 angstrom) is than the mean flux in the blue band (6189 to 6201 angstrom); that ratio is 1.02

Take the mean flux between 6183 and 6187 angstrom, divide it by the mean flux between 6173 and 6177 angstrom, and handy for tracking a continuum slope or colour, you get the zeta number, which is 1.098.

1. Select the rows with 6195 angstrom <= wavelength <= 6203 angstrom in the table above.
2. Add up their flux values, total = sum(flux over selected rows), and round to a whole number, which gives 52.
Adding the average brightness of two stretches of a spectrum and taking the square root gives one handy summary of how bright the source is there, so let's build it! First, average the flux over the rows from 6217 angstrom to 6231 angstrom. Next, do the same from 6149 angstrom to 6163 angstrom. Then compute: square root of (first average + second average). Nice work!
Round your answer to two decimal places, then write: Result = 5.07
